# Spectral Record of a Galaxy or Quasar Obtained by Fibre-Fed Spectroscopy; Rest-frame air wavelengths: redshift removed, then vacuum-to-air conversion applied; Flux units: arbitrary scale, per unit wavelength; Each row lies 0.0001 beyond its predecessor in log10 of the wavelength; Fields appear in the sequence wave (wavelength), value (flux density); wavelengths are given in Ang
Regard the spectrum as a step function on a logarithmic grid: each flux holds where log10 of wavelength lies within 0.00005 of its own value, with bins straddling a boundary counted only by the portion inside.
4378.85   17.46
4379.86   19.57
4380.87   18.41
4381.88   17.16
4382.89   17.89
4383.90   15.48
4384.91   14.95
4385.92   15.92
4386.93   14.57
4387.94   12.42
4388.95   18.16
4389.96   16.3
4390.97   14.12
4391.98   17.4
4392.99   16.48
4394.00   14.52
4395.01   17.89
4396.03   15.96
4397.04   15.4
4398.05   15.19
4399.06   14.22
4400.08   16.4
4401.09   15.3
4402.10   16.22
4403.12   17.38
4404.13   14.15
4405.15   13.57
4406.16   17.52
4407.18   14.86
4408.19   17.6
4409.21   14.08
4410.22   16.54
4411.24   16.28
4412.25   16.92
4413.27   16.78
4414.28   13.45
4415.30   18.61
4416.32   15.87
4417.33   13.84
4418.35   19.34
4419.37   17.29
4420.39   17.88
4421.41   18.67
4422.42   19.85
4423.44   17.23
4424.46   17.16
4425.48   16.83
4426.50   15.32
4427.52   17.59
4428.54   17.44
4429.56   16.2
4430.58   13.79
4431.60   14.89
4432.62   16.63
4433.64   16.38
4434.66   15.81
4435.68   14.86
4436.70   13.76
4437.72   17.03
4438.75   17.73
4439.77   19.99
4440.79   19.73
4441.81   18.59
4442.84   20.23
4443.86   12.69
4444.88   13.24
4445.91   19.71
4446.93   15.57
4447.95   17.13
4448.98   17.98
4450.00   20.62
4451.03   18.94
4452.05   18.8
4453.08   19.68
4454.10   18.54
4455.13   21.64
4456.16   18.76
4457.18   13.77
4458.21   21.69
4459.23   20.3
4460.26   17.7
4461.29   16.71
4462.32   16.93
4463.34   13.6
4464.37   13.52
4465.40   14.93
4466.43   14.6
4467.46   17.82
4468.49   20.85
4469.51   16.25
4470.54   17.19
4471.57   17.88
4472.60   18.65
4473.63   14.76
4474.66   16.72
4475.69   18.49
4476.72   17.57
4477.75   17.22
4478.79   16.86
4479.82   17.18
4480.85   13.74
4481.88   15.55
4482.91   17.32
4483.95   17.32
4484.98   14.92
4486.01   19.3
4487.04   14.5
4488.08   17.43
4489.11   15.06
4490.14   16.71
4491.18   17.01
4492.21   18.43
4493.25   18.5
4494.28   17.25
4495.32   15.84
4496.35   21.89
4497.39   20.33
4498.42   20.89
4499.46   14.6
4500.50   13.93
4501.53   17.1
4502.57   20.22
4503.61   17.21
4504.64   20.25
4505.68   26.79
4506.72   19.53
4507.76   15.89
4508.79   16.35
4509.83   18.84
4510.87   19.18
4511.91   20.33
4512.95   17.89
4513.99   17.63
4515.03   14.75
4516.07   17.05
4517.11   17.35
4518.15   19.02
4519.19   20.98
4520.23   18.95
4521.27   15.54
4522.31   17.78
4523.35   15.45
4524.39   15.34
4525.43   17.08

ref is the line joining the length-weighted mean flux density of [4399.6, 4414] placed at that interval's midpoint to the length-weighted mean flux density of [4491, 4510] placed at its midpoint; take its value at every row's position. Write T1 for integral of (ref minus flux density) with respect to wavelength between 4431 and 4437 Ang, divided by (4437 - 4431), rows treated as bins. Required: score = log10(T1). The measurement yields 0.10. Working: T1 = 1.3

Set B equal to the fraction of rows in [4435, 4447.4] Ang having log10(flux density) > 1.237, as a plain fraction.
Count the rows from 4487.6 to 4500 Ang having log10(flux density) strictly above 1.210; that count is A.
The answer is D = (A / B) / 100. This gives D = 0.180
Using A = 9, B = 0.50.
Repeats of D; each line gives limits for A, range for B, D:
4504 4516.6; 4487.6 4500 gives 0.200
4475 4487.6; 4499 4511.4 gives 0.160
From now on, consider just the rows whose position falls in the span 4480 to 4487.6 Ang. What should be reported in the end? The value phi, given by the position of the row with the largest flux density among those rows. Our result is 4486.01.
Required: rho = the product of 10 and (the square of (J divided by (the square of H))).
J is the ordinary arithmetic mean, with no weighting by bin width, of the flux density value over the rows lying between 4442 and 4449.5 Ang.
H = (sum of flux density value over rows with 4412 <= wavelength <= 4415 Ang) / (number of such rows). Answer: 0.0454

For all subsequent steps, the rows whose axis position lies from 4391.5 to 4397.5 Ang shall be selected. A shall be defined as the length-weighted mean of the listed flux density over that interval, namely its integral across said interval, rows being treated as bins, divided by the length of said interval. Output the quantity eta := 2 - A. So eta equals -14.3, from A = 16.3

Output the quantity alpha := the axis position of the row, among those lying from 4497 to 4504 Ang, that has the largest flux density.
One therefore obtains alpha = 4498.42 Ang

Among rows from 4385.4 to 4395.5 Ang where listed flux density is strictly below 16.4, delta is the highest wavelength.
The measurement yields 4394.00 Ang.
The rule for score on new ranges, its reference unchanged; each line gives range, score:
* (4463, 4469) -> 0.20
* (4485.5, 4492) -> 0.15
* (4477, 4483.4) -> 0.20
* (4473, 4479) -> -0.07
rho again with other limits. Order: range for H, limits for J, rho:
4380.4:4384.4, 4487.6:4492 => 0.0311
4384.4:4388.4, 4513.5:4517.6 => 0.0637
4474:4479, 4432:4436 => 0.0278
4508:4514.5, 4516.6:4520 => 0.0321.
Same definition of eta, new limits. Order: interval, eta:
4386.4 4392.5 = -13.5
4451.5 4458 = -16.7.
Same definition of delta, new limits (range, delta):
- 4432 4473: 4469.51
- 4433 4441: 4436.70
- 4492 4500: 4499.46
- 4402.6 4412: 4411.24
